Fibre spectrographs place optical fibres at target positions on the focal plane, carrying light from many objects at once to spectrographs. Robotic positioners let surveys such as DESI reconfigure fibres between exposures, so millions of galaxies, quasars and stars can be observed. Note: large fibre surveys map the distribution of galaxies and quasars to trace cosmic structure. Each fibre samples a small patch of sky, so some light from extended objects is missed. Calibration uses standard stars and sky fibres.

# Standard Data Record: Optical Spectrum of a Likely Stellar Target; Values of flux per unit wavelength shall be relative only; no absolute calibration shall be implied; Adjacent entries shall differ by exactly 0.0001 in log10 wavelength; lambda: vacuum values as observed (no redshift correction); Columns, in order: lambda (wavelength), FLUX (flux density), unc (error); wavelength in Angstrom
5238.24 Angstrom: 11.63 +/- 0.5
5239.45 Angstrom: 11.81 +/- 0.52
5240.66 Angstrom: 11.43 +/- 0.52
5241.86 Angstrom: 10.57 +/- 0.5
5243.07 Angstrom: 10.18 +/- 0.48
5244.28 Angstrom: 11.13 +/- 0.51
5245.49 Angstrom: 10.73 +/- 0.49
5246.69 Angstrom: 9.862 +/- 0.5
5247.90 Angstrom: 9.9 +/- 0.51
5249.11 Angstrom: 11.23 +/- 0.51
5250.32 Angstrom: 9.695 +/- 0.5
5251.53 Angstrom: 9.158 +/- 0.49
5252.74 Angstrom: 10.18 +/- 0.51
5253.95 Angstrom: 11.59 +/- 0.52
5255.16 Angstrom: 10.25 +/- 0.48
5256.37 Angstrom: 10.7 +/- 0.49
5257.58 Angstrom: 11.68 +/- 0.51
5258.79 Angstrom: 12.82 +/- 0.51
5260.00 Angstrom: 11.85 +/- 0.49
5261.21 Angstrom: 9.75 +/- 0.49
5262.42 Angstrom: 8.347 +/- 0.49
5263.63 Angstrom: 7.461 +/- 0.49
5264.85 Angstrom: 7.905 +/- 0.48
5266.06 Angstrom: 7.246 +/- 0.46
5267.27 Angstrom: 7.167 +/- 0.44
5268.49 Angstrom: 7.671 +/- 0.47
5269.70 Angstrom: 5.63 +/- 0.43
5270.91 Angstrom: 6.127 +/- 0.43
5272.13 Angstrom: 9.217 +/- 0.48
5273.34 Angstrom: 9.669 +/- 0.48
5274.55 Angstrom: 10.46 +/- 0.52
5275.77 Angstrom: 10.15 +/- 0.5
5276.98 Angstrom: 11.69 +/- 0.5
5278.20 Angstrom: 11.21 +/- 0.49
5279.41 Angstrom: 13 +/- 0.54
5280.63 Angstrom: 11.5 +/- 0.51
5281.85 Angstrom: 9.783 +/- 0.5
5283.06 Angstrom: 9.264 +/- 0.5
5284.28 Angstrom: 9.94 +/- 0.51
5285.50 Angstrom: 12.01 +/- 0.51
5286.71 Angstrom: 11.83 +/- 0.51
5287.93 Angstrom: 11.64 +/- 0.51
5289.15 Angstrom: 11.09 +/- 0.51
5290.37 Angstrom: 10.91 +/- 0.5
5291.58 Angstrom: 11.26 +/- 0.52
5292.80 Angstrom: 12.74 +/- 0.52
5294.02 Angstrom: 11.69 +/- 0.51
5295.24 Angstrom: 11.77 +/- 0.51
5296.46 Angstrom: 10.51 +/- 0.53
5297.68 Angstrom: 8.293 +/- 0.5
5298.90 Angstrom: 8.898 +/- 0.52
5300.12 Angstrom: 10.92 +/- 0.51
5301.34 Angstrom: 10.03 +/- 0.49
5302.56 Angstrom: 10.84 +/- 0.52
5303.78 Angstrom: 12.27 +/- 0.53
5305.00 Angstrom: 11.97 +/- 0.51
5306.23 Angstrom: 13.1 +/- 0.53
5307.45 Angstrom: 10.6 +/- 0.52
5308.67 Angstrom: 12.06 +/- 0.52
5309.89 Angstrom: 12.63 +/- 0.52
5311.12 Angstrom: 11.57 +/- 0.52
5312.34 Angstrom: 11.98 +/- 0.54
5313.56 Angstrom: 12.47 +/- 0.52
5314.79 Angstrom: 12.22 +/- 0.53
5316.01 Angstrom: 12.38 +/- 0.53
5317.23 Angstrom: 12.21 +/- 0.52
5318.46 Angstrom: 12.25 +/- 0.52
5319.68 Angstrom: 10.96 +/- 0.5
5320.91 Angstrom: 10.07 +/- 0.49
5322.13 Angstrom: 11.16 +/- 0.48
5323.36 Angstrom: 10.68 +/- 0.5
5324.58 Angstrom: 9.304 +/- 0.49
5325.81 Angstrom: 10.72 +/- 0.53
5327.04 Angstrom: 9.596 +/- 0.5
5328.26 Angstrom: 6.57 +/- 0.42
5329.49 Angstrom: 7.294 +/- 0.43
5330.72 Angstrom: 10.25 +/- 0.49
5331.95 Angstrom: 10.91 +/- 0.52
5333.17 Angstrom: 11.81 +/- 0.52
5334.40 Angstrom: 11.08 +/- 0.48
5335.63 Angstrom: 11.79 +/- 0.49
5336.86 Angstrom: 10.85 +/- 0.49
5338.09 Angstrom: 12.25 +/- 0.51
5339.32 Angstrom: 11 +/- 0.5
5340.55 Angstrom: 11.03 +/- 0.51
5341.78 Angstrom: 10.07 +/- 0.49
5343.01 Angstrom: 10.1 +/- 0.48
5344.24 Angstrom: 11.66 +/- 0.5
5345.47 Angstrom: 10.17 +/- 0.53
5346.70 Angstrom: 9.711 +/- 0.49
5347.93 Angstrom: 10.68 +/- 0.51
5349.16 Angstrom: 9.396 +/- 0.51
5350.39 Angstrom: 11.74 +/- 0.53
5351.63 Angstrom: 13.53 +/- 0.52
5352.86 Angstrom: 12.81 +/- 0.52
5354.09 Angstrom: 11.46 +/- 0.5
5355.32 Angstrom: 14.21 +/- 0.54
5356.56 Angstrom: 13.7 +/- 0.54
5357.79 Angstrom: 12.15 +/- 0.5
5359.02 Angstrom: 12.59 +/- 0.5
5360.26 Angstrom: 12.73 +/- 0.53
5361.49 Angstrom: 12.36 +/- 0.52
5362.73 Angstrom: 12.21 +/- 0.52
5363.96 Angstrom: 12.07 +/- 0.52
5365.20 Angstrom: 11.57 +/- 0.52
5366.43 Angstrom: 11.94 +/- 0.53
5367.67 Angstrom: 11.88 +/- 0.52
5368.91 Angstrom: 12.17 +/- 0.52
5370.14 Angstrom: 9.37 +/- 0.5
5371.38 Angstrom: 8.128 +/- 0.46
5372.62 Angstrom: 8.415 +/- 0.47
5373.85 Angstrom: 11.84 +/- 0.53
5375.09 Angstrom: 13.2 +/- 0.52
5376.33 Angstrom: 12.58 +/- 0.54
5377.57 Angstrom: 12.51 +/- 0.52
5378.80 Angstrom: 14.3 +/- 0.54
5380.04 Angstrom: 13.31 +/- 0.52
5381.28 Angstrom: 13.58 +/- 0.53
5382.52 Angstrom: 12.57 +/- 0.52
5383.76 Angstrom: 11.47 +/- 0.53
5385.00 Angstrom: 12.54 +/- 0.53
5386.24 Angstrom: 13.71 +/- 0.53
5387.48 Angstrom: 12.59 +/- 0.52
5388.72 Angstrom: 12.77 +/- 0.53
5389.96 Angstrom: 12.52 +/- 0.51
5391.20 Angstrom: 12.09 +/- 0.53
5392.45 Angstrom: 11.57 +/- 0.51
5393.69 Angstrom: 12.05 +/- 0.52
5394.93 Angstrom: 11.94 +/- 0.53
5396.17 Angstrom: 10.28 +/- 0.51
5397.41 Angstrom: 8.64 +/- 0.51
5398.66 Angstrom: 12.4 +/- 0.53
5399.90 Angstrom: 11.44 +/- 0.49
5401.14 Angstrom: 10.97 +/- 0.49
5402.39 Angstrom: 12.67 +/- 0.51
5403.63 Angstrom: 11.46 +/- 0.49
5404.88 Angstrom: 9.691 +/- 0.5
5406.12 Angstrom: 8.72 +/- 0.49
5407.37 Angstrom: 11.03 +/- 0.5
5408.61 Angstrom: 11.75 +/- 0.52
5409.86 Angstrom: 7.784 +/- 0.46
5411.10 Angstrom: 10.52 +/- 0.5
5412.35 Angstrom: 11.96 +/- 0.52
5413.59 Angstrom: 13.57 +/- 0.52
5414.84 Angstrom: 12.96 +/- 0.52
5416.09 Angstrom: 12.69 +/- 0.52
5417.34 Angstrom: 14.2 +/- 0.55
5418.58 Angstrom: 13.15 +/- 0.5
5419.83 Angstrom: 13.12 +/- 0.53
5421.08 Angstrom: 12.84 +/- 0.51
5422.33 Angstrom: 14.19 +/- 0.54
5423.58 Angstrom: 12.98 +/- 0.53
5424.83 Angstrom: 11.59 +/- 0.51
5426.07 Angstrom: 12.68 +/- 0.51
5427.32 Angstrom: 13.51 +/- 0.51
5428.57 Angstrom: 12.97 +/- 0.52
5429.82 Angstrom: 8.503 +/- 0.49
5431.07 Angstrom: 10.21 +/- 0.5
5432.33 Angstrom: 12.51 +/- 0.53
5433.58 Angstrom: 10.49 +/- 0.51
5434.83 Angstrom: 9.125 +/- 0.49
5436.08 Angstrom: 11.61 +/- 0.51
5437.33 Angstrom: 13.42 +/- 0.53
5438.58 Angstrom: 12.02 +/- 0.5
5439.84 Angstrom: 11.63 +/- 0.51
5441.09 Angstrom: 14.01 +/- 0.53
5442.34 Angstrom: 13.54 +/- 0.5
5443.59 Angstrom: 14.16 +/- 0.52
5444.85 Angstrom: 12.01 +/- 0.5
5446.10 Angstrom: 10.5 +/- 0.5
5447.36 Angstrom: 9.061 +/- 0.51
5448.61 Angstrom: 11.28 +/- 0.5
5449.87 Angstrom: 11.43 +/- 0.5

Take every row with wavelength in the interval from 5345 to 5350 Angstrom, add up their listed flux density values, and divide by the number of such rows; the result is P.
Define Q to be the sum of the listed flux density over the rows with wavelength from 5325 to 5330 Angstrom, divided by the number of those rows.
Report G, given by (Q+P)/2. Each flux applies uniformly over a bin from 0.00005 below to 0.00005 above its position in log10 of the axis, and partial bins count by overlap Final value 9.3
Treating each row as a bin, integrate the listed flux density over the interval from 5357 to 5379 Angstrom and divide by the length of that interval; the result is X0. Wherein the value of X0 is 11.7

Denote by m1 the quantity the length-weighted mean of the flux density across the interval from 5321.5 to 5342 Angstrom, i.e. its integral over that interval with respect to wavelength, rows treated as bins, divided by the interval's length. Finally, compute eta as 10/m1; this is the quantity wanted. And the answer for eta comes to 0.96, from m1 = 10.4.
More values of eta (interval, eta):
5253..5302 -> 0.99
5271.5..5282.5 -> 0.93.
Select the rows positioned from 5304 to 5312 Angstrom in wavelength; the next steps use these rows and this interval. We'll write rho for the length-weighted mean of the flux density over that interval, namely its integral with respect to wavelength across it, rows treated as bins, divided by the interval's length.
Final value 12.0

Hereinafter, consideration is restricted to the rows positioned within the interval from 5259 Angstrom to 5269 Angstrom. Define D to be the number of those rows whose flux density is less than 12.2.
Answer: 8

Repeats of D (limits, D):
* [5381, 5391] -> 1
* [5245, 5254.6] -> 8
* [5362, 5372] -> 7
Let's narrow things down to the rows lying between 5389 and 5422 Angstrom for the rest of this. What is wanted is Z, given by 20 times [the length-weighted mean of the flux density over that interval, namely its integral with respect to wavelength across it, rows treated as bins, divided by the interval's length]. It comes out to 233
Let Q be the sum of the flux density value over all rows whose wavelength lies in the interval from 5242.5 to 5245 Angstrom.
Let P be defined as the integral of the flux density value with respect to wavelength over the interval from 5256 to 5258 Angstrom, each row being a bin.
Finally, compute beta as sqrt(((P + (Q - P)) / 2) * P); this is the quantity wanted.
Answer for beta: 15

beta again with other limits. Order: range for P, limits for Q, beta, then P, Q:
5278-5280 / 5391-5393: 17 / 25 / 23.7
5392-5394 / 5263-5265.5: 13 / 24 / 15.4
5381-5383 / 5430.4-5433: 17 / 26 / 22.7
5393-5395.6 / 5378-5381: 21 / 31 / 27.6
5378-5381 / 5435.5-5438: 23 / 41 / 25.0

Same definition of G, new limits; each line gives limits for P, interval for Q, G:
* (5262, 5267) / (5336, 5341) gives 9.5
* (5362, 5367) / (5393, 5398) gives 11.3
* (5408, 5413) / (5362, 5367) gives 11.2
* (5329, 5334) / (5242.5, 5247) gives 10.3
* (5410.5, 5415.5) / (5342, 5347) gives 11.3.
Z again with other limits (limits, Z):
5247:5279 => 192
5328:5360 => 224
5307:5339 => 220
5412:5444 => 249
